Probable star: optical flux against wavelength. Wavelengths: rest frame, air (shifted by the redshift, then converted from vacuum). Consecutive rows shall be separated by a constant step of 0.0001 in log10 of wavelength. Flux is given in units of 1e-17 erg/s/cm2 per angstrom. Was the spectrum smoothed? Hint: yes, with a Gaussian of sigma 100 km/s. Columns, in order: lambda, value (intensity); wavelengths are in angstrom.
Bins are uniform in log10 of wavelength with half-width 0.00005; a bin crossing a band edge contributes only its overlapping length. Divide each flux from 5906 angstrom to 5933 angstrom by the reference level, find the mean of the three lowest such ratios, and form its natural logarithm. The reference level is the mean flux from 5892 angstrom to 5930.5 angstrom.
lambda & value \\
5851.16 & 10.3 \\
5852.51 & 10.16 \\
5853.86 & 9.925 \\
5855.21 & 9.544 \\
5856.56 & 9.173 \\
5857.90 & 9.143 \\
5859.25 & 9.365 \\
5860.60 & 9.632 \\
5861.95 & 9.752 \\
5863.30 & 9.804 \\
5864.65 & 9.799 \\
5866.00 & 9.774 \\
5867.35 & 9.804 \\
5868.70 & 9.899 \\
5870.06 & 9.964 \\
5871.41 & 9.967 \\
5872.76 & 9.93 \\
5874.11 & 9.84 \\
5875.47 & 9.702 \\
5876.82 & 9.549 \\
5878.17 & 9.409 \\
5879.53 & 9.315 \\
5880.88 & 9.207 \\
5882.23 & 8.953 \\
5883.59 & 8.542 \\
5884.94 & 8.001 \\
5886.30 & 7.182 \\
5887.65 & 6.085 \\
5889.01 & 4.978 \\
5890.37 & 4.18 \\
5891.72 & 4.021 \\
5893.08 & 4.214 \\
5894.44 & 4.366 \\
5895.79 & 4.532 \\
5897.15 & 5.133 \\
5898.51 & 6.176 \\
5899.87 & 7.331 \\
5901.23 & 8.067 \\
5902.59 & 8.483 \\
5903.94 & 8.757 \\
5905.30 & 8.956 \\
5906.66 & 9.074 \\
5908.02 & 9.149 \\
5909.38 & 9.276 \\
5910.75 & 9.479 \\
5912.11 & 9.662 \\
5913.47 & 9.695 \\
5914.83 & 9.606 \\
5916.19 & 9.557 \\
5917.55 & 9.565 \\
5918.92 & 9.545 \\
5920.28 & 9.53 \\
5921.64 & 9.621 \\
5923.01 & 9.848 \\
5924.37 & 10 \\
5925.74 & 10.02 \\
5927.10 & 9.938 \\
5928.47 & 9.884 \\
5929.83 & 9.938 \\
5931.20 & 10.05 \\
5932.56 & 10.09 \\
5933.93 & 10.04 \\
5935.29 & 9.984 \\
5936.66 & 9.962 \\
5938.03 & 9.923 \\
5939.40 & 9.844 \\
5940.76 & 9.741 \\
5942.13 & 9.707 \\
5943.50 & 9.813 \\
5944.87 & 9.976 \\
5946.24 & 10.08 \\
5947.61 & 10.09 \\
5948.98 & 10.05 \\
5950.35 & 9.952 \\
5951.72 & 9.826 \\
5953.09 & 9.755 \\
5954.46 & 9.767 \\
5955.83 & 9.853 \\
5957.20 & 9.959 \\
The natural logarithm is 0.07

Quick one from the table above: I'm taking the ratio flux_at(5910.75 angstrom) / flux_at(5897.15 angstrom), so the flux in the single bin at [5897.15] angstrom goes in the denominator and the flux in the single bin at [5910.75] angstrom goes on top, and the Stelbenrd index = 1.85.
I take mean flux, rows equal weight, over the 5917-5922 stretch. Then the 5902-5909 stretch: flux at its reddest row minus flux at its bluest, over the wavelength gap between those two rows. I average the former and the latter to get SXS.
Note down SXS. 4.84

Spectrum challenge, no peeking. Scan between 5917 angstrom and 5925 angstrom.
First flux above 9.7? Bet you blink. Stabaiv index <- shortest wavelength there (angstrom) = 5923.01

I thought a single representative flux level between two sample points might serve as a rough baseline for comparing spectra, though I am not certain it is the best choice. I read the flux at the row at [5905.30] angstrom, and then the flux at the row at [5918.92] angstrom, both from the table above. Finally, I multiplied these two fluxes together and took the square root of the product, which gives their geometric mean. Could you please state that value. 9.25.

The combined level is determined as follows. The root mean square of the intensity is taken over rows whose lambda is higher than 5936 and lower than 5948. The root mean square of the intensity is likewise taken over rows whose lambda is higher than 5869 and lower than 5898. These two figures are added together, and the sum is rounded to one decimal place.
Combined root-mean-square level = 17.7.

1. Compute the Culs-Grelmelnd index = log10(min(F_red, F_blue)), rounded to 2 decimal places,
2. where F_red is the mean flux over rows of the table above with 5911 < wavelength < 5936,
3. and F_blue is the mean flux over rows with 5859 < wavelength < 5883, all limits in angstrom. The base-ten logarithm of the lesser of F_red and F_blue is 0.98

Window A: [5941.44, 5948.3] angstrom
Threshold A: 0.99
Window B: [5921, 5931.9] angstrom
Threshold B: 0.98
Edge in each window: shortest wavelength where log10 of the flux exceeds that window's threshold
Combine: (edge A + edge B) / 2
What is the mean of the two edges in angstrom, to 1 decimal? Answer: 5932.6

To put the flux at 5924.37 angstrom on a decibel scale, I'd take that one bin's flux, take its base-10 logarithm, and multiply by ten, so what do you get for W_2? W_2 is 10.0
